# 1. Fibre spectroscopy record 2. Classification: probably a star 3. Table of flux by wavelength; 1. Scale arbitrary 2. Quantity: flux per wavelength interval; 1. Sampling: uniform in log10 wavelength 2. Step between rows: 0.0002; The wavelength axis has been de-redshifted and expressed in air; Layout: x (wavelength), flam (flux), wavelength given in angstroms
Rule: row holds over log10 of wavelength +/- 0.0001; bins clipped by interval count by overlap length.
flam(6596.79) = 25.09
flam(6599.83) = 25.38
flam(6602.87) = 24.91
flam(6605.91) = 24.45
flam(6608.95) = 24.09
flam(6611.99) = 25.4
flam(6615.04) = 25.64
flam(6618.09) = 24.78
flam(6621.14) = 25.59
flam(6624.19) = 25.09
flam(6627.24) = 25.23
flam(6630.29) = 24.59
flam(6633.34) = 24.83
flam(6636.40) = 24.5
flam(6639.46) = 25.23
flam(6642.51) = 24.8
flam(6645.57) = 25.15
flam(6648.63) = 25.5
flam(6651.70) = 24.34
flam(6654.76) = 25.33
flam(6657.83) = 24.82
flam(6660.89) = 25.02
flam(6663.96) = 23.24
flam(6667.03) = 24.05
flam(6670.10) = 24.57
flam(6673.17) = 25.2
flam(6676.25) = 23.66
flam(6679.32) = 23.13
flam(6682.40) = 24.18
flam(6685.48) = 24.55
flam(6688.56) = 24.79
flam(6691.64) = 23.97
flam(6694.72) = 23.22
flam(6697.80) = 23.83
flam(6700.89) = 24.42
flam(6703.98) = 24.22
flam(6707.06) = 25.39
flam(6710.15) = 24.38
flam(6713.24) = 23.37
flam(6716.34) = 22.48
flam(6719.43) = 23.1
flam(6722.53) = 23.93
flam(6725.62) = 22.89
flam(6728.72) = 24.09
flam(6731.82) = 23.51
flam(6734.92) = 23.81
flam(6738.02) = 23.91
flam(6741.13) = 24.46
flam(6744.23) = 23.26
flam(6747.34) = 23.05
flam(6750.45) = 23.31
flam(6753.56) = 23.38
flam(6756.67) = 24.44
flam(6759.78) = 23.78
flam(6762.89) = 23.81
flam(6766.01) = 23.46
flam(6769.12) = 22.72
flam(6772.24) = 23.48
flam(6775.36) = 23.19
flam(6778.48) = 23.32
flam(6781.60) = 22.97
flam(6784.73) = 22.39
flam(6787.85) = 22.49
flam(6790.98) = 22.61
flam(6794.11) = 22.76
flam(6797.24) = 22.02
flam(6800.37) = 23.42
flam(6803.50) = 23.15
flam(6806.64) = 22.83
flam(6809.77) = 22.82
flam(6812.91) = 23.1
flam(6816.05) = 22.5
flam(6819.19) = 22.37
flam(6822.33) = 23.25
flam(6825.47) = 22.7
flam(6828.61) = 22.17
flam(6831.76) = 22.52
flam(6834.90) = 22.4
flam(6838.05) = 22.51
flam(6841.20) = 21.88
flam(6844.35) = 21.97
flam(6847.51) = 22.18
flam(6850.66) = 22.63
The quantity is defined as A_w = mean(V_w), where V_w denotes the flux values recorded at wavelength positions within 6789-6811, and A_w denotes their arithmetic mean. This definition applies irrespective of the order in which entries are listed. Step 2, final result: 22.8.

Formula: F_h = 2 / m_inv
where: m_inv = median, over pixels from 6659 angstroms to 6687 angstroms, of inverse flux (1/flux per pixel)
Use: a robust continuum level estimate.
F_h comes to 48.4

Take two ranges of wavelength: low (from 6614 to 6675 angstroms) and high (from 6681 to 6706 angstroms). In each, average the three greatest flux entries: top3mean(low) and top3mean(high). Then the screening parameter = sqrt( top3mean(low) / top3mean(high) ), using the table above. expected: 1.02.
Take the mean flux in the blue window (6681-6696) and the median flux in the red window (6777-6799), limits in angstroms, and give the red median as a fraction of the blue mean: 0.94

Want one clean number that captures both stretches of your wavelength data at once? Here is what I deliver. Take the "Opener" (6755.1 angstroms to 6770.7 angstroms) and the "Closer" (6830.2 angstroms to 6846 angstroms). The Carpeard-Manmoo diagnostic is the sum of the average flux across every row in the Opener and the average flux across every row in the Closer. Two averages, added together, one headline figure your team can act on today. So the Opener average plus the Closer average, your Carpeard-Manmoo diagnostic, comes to 45.9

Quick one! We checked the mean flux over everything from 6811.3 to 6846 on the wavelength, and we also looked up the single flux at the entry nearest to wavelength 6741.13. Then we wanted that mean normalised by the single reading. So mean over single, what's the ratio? 0.92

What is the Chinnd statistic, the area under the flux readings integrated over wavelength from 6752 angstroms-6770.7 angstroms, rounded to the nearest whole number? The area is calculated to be 441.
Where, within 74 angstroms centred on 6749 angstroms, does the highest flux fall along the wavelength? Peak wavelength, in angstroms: 6741.13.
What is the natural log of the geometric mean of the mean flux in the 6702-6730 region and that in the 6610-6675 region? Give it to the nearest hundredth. 3.19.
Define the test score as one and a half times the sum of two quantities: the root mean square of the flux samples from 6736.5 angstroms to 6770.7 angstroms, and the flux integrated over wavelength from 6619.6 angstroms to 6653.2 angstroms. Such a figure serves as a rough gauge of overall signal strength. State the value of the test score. 1295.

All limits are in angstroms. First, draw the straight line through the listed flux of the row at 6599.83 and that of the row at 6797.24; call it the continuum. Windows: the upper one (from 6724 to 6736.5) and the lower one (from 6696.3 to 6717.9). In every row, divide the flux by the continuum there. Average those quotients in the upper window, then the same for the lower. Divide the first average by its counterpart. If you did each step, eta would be 1.00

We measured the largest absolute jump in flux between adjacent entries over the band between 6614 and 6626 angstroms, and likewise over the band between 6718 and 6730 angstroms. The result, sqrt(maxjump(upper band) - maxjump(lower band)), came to 0.58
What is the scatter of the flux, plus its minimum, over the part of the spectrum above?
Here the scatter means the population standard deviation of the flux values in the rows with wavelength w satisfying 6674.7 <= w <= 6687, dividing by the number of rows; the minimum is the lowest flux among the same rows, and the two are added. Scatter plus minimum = 23.7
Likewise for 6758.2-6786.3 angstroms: 22.8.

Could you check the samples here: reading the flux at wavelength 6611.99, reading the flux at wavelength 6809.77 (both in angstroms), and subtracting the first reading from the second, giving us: -2.6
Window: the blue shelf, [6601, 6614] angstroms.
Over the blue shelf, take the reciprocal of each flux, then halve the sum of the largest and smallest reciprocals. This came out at 0.0404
